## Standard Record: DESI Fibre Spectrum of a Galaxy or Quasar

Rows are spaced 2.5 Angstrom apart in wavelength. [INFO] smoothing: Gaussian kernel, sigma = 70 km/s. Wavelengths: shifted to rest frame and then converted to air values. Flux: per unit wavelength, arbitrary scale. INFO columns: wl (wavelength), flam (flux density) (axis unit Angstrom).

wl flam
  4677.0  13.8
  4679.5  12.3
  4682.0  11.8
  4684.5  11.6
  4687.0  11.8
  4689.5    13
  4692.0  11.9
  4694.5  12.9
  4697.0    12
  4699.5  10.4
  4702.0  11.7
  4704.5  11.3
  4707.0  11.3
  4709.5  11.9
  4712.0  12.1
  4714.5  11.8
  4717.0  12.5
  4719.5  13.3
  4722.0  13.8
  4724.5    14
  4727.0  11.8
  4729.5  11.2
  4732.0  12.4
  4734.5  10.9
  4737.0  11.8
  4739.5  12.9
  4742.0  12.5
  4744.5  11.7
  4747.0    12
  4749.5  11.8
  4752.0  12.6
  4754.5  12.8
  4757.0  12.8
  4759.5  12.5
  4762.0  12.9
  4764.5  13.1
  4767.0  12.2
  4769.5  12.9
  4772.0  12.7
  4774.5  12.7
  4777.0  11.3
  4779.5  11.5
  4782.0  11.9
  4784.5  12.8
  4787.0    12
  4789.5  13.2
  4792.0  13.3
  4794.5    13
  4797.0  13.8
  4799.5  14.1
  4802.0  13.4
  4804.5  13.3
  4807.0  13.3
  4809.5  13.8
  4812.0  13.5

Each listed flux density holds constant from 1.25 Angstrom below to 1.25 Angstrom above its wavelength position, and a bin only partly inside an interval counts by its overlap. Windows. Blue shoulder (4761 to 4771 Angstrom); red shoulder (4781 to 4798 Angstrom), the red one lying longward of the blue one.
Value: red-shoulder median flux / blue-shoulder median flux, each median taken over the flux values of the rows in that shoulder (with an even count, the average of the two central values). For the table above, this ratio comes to 1.01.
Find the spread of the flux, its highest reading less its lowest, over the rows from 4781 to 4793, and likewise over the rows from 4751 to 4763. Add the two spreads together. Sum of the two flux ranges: 1.80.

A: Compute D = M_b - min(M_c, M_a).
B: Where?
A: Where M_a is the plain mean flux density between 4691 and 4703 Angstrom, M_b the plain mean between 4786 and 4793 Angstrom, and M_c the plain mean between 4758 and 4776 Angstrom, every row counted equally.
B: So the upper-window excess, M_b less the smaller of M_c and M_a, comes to 1.1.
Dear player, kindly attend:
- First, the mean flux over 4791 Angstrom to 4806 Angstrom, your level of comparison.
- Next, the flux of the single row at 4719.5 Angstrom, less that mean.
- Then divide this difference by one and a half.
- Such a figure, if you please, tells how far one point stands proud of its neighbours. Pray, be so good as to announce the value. -0.1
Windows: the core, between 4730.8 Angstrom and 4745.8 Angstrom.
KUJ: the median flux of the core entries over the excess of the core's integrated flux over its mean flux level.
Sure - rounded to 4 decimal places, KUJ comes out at 0.0718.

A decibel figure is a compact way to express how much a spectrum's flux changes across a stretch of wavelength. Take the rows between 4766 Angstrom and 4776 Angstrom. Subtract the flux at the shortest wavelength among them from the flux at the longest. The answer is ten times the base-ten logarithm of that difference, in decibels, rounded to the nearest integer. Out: -3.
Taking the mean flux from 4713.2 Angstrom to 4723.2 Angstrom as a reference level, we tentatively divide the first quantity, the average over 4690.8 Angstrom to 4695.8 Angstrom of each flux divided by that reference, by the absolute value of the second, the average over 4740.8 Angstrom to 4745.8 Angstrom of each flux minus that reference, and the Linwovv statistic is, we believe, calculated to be 1.3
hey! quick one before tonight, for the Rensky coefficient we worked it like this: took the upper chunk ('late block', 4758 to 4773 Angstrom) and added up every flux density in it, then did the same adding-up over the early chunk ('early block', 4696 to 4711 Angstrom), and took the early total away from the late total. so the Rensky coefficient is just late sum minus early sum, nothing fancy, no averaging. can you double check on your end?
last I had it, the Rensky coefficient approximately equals 7.7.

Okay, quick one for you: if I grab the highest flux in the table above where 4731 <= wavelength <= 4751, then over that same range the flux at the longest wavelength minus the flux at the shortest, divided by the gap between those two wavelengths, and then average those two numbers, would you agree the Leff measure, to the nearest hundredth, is 6.43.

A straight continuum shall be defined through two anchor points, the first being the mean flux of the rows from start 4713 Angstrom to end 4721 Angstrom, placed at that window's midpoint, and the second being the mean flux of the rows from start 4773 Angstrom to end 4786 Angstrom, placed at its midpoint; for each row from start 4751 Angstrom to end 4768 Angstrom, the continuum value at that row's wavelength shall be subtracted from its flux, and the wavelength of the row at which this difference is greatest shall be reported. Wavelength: 4764.5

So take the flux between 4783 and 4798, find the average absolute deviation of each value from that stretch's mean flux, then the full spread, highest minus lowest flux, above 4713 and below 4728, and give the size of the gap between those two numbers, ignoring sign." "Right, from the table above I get 1.8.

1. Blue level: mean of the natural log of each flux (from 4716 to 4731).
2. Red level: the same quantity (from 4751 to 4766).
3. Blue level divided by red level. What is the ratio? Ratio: 1.00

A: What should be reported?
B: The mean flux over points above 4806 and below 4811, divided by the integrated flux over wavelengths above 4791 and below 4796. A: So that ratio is 0.206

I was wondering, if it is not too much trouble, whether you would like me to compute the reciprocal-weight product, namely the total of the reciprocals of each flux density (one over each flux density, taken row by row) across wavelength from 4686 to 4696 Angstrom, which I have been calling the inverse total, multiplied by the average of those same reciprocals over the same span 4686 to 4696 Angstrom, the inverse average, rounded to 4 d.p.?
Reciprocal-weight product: 0.0261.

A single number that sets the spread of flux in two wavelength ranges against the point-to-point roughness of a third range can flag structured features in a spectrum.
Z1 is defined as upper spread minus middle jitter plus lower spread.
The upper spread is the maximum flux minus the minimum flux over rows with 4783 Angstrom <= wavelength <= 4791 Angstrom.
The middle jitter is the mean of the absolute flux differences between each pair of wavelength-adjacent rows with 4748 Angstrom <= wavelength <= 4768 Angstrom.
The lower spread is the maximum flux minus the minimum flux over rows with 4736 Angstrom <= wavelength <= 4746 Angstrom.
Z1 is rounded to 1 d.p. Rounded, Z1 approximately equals 2.0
